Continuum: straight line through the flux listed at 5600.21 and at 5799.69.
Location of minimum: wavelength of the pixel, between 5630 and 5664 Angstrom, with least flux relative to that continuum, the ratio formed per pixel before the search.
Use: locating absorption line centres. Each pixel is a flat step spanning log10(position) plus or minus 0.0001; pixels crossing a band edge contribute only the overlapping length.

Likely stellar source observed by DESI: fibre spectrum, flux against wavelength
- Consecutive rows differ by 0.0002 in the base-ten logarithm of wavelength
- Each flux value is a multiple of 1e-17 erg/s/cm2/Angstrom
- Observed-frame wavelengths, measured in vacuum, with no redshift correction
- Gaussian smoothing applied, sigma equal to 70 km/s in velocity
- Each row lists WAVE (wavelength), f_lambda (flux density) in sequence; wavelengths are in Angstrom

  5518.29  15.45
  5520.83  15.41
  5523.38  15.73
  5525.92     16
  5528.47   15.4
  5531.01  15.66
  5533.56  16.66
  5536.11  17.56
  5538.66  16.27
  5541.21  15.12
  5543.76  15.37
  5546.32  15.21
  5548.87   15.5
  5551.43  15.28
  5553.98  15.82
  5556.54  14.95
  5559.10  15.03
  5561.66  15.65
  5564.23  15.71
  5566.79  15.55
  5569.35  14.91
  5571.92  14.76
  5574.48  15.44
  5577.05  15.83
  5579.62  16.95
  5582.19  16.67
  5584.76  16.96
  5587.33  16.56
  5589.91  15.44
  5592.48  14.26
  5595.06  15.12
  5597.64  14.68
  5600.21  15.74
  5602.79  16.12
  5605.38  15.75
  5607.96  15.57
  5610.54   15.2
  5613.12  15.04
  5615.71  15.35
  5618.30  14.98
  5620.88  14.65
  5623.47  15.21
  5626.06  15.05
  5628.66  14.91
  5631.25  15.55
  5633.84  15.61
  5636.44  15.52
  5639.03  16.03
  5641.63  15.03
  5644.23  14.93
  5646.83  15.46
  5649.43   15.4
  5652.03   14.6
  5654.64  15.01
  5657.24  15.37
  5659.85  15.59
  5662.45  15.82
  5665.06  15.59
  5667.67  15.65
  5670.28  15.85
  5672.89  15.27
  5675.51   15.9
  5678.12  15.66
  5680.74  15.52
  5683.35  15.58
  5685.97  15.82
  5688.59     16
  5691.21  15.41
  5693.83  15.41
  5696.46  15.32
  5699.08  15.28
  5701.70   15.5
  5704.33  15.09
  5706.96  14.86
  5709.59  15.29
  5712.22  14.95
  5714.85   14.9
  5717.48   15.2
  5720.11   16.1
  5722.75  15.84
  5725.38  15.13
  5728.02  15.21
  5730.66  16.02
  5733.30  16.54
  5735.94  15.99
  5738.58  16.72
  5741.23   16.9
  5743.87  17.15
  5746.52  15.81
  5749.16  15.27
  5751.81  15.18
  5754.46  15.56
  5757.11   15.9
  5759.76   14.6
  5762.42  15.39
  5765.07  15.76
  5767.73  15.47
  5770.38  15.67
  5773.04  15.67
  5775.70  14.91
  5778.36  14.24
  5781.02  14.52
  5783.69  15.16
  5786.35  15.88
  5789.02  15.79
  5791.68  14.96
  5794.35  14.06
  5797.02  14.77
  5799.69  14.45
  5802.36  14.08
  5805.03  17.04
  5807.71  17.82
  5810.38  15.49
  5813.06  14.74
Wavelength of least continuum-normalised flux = 5652.03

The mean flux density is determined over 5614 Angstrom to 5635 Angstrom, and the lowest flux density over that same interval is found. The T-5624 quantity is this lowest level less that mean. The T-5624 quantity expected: -0.51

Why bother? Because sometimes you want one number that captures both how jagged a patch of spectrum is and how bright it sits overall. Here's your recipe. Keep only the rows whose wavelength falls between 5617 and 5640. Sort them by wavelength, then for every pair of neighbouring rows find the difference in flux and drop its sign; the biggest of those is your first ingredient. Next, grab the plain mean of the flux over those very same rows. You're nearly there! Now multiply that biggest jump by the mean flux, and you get 10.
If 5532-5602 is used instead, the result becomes 20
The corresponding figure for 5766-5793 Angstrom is 13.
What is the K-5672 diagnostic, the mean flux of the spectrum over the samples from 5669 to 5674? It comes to 15.6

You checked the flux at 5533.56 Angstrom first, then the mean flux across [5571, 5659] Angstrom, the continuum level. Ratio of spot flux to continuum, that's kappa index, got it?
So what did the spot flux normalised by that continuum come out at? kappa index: 1.08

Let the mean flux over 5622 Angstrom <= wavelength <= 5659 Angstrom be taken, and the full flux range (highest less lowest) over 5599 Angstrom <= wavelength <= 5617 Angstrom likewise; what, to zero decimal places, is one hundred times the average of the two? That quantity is 817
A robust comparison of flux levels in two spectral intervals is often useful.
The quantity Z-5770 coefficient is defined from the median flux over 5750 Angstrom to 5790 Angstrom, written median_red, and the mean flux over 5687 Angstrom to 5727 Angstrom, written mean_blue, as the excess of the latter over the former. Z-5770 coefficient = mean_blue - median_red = -0.12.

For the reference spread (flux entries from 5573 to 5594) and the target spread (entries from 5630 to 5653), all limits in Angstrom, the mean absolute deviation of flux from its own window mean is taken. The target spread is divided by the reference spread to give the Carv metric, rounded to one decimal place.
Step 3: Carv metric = 0.4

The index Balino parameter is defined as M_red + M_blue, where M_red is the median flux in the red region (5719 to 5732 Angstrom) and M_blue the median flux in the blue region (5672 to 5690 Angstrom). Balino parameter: 31.5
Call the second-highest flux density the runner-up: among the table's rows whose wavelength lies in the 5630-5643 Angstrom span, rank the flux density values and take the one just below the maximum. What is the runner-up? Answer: 15.61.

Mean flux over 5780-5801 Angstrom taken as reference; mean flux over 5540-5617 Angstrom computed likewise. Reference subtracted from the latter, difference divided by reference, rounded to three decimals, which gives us 0.038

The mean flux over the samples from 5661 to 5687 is 15.7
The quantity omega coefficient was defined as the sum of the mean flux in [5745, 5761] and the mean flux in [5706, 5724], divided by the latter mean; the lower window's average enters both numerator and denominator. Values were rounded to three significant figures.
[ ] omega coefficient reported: 2.01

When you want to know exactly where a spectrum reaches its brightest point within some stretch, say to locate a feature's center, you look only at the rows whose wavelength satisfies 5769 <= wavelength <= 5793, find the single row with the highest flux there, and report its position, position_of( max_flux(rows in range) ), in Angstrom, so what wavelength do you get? 5786.35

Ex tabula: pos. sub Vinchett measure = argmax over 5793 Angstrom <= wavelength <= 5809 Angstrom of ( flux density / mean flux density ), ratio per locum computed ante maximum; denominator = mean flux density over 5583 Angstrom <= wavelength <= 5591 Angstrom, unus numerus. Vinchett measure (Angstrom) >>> 5807.71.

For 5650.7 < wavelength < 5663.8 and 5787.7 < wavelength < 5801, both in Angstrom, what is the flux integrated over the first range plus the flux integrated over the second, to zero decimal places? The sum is 397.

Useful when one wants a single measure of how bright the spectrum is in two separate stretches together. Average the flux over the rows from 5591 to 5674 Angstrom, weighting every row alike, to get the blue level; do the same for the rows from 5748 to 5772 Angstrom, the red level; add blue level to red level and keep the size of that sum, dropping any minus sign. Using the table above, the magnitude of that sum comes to 30.7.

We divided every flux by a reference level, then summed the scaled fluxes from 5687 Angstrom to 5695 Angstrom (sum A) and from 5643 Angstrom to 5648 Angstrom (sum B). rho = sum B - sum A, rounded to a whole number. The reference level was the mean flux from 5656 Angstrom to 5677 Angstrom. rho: -1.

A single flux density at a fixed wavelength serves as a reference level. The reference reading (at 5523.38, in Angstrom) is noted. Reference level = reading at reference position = 15.73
